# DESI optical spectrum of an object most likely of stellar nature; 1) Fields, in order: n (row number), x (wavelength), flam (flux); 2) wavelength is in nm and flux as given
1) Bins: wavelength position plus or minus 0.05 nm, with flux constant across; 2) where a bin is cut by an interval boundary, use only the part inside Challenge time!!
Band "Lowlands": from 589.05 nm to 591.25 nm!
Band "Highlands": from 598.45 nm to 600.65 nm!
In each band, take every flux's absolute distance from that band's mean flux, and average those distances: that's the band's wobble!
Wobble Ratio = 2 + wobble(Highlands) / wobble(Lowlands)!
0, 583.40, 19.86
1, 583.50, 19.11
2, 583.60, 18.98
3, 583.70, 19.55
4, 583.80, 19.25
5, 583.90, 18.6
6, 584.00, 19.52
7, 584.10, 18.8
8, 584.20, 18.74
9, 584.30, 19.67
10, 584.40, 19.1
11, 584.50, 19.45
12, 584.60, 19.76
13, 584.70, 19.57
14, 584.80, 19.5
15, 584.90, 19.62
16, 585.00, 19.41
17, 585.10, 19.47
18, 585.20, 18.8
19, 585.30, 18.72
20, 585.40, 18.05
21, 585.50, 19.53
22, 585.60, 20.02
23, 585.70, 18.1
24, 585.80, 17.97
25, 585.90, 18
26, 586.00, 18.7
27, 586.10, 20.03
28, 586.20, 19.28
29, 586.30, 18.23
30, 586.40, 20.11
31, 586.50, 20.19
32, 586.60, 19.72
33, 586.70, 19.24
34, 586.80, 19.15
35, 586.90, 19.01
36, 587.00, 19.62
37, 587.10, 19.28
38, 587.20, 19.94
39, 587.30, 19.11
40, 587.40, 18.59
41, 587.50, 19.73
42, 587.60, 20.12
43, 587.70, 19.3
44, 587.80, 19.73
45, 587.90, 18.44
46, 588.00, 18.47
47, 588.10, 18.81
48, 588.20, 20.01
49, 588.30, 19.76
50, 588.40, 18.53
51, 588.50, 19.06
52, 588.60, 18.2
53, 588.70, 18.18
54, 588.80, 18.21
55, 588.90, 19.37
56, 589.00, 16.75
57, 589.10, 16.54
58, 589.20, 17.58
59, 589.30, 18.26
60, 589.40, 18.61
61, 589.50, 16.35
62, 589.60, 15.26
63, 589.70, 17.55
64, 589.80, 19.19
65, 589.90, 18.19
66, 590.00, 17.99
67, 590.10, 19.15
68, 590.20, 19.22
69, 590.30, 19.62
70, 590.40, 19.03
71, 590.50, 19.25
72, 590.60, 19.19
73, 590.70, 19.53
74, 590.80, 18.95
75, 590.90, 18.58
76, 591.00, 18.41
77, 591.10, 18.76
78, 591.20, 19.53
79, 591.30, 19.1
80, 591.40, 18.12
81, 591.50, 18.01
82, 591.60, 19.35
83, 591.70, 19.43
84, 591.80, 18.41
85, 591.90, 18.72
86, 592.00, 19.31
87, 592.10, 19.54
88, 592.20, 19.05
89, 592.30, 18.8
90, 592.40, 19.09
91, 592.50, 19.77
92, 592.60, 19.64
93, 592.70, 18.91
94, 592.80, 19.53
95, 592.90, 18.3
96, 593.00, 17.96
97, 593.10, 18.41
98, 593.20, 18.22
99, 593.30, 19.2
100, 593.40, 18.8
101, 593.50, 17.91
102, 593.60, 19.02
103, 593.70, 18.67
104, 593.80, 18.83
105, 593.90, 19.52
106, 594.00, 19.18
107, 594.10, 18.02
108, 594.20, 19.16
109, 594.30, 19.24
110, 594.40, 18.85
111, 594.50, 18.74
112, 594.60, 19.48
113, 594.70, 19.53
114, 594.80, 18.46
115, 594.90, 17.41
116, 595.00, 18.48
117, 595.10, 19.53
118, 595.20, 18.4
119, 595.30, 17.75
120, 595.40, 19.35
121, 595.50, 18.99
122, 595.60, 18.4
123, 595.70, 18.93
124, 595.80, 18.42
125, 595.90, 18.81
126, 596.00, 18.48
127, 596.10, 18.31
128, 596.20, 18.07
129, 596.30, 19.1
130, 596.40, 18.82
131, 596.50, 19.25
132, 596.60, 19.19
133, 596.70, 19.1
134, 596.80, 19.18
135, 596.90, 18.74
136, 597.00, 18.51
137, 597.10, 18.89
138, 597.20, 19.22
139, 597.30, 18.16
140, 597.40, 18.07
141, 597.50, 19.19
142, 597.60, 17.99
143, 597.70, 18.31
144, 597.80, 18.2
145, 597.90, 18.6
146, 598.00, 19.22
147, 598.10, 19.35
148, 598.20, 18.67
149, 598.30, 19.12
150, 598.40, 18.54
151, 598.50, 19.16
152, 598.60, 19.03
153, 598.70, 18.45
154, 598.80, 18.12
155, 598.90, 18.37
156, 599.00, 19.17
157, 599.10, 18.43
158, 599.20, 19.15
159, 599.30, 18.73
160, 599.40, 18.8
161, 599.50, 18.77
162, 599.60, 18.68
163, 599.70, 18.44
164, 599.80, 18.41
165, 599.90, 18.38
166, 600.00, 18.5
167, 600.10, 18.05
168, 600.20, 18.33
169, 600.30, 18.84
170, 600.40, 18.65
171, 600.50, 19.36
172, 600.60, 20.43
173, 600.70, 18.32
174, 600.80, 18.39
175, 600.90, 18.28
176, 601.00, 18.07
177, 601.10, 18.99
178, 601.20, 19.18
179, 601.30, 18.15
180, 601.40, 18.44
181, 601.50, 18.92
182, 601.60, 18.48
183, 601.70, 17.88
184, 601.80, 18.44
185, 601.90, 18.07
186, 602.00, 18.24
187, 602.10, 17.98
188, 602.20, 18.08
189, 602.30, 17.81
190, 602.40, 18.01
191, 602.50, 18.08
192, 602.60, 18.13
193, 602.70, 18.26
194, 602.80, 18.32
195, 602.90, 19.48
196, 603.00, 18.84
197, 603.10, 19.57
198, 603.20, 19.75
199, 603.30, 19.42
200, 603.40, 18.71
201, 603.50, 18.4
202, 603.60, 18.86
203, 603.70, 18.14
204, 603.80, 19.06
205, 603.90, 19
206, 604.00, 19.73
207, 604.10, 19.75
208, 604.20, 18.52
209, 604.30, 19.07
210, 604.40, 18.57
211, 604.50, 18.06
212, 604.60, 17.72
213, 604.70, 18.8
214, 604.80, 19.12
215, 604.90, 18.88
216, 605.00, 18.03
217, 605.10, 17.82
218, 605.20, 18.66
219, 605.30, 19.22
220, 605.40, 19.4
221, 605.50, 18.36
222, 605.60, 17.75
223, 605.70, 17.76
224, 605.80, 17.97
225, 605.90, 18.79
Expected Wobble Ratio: 2.4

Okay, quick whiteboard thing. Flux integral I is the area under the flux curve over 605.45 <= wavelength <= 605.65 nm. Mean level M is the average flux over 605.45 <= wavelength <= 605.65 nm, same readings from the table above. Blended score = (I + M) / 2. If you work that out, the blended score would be 10.8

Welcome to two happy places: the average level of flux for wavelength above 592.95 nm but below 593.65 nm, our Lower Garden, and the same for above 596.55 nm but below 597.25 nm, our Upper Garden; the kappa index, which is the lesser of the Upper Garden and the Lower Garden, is 18.5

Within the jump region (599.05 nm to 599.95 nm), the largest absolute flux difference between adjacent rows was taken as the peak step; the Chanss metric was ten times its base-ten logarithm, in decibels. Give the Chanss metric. -1.4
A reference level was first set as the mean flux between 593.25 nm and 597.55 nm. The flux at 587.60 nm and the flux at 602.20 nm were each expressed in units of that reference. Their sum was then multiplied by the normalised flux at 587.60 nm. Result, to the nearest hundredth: 2.18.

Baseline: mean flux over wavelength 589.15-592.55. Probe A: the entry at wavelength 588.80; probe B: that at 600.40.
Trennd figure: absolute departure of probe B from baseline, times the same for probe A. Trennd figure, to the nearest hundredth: 0.01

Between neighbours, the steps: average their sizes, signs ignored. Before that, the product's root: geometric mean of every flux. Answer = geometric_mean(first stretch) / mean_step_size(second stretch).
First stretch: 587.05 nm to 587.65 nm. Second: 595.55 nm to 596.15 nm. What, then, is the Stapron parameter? 50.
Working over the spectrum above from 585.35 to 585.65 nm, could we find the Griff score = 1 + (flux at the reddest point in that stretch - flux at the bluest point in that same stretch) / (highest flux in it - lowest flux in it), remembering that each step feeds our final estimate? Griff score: 2.0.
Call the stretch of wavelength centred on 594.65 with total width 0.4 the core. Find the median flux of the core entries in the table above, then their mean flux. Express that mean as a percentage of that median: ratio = 99.7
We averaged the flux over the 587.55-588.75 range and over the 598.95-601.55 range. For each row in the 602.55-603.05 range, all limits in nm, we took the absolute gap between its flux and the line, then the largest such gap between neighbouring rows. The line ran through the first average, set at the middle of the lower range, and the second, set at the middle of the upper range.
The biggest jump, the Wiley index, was 0.64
